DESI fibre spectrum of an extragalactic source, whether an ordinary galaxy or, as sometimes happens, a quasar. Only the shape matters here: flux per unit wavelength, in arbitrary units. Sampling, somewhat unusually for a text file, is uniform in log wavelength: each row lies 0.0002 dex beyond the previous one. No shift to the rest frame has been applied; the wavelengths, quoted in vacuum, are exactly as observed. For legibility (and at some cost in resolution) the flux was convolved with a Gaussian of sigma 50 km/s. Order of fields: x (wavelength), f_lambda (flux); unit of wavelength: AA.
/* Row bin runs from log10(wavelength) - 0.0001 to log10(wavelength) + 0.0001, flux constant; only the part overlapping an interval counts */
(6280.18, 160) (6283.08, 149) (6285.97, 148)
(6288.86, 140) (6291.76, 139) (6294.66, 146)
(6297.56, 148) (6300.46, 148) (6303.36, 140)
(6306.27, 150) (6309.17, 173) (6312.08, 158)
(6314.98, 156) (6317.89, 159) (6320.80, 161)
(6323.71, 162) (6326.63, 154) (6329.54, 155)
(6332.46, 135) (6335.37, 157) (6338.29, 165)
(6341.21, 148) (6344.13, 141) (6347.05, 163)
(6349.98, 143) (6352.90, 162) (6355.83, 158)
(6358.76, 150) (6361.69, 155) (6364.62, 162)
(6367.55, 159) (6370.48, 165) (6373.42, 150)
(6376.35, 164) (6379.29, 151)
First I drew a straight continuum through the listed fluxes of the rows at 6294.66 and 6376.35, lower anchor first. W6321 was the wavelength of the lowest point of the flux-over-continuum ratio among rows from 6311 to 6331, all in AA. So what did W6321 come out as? 6326.63 AA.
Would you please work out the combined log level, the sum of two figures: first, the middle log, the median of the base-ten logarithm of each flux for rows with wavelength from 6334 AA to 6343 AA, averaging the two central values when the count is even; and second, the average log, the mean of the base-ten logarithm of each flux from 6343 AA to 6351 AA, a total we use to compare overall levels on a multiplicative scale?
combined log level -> 4.37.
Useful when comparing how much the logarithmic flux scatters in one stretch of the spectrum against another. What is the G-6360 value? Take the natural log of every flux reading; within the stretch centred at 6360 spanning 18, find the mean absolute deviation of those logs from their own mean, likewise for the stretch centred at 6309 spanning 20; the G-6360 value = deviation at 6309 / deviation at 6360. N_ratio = 2.2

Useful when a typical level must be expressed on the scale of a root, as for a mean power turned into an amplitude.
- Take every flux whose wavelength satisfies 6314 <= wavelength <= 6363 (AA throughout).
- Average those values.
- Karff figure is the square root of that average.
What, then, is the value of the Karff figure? 12.4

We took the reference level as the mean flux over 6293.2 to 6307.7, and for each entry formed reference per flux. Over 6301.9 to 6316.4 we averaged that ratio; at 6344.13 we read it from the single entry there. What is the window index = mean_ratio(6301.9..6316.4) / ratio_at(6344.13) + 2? 2.91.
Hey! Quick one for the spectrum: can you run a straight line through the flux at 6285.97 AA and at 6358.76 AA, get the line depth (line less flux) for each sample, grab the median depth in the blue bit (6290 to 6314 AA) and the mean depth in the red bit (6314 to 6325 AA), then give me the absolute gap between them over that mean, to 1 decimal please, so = -1.0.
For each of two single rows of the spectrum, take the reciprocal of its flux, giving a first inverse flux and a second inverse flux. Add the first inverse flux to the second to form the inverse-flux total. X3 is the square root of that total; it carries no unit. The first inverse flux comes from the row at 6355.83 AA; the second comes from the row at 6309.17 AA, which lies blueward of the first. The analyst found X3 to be 0.110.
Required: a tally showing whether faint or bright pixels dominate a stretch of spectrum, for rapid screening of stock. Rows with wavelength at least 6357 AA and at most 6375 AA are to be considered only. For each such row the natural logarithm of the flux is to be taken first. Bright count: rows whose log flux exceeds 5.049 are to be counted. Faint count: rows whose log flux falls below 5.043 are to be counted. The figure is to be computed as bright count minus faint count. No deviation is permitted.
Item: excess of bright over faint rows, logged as 1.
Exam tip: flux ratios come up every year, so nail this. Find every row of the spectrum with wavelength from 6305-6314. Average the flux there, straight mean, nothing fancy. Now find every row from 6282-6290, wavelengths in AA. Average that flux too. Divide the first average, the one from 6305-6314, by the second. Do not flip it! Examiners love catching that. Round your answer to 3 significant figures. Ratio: 1.10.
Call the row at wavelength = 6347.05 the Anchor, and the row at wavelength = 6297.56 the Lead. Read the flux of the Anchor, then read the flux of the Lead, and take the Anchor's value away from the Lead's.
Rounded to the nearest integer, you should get -15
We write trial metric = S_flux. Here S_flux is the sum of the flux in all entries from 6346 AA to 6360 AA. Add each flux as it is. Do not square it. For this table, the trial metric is 776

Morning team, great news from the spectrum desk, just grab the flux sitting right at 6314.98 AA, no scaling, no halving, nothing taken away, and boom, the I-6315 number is 156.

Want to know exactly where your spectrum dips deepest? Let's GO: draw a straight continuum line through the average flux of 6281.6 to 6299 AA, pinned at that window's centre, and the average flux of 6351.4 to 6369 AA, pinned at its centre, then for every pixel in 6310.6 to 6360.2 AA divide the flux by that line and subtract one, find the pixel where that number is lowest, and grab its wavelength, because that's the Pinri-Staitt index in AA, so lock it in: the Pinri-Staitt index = 6332.46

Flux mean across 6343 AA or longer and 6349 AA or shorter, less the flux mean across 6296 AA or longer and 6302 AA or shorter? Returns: 4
